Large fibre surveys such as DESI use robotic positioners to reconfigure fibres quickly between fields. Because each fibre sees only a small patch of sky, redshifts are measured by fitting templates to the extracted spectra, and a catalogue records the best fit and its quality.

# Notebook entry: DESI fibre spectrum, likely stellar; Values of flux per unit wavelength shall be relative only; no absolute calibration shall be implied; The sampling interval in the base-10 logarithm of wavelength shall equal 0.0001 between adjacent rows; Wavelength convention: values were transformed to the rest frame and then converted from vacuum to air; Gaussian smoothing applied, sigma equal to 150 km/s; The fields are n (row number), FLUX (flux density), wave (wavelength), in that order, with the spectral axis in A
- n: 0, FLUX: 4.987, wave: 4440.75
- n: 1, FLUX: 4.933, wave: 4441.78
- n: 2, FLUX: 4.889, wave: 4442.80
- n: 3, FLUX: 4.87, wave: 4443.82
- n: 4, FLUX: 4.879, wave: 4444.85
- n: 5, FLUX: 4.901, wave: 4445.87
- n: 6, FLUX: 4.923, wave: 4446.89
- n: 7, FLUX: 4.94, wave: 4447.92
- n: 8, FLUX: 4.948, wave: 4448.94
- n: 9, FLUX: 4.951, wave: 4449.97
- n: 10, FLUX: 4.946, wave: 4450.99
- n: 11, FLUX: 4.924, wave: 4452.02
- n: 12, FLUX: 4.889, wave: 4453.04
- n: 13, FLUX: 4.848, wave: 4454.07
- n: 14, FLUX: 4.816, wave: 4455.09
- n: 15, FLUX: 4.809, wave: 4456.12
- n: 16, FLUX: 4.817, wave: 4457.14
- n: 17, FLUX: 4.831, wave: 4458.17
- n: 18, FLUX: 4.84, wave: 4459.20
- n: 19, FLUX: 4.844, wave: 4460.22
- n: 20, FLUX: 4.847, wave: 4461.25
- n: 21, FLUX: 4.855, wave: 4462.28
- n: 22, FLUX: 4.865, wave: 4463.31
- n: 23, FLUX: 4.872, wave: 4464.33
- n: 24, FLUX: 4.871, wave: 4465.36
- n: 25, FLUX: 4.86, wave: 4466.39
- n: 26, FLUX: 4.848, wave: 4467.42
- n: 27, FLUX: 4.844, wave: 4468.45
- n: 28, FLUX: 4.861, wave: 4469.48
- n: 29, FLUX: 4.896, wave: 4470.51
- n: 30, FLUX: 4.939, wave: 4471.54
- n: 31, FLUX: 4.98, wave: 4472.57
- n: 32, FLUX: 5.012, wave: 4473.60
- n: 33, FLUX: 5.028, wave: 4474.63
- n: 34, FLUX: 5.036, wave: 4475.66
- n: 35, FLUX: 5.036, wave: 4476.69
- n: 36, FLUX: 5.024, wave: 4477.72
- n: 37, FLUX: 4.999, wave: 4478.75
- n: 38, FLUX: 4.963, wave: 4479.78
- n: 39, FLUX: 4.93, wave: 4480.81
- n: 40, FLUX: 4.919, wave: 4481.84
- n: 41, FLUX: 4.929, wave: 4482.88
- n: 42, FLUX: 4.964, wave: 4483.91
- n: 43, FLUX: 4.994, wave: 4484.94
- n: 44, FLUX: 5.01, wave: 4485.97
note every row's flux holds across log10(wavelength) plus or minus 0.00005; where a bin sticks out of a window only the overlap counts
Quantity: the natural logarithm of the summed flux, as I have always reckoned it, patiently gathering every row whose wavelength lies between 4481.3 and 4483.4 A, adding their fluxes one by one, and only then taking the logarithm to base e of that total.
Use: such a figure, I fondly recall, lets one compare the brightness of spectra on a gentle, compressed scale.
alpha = 2.3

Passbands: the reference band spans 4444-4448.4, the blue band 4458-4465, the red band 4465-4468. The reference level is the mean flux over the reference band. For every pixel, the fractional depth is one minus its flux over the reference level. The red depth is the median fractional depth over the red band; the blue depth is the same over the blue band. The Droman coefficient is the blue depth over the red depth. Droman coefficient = 1.3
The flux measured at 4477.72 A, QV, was 5.024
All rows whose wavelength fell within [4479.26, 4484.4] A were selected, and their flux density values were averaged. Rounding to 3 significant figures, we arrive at 4.94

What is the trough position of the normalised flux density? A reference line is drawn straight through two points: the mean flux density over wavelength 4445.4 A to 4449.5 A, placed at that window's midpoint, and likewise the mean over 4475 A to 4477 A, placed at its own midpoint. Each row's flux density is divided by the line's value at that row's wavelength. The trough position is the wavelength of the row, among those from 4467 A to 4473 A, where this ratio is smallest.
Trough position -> 4468.45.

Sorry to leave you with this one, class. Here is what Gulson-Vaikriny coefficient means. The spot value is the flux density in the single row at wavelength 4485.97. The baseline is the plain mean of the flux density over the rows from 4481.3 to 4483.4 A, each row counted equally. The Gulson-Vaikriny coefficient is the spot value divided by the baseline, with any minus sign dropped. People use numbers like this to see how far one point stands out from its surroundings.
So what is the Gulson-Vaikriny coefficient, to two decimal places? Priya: 1.02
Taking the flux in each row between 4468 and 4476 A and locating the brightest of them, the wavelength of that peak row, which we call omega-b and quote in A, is 4475.66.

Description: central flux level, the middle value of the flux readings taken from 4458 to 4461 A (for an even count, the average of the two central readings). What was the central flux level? 4.84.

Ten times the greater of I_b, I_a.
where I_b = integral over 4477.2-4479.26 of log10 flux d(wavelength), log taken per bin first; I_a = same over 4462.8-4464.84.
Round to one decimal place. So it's 14.4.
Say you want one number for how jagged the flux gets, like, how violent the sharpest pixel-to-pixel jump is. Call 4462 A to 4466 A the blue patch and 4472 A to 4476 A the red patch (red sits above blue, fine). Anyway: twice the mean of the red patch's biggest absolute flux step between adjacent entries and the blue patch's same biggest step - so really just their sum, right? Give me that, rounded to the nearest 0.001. 0.042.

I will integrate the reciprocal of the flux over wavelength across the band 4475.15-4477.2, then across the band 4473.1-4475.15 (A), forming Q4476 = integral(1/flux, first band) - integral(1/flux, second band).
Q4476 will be -0.001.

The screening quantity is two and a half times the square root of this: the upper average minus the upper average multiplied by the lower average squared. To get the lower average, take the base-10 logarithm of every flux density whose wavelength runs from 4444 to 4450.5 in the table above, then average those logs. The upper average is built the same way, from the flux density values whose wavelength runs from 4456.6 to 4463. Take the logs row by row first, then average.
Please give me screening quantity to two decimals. 1.49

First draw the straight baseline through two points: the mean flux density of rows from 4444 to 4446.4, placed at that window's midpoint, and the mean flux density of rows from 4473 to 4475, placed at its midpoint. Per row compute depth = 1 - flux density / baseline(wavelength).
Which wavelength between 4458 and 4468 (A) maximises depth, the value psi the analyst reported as 4467.42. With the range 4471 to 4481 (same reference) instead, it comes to 4480.81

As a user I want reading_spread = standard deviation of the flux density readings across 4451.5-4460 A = 0.04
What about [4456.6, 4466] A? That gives 0.02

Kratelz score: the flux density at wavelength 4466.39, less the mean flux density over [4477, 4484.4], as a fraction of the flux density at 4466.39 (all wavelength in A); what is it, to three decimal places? -0.021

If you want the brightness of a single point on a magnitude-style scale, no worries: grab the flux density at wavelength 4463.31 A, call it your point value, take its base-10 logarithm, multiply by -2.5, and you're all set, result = -1.72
